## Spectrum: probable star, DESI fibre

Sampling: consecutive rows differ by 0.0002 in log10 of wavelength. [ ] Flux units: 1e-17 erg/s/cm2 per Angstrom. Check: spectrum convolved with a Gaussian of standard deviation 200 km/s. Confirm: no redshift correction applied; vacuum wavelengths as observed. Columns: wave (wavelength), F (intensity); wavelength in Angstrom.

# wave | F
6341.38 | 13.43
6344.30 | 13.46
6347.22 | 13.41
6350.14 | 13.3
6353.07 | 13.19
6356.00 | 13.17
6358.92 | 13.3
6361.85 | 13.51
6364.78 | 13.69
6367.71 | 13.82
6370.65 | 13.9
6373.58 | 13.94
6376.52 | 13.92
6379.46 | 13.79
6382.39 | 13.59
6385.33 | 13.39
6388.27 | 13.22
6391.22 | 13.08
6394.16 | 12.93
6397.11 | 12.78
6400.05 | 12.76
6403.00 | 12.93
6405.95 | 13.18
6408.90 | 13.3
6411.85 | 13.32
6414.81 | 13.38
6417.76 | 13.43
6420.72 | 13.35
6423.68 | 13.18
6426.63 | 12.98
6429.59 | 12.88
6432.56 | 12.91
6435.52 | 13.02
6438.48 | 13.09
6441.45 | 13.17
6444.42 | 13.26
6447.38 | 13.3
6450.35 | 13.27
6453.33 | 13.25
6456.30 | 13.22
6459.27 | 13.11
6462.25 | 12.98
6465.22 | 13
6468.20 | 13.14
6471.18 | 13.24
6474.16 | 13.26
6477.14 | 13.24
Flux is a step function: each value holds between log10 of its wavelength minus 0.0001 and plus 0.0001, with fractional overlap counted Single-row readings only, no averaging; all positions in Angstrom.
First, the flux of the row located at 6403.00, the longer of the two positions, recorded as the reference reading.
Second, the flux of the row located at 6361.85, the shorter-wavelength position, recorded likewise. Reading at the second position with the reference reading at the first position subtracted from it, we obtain 0.6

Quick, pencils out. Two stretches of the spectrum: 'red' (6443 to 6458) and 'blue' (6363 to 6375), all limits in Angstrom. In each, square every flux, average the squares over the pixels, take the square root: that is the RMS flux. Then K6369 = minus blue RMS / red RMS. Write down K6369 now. -1.04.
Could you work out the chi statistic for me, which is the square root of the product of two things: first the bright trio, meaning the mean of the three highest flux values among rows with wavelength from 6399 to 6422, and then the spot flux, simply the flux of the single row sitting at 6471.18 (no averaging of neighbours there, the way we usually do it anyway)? 13.3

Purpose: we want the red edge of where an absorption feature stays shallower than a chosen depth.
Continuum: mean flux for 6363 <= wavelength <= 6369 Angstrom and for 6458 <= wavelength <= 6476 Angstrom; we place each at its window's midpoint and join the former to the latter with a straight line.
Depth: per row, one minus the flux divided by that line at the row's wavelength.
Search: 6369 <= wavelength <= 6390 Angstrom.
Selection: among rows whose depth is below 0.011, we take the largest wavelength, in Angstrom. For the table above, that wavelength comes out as 6382.39 Angstrom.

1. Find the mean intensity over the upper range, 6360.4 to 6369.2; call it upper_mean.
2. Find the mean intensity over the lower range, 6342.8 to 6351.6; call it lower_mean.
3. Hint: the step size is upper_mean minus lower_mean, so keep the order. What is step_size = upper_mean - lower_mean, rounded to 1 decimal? 0.3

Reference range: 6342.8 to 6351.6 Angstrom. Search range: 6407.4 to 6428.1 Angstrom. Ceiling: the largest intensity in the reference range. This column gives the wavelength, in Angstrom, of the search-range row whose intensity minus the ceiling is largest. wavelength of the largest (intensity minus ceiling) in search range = 6417.76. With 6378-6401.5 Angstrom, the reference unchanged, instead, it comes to 6379.46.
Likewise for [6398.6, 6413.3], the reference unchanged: 6411.85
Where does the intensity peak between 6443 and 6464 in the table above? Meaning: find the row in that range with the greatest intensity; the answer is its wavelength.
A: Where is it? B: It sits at 6447.38 Angstrom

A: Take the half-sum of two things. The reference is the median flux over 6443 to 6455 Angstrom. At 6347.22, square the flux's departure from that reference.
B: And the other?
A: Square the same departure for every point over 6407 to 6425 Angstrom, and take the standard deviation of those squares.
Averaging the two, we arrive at 0.015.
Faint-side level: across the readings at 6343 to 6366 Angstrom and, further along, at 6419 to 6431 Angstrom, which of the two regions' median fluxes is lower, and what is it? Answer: 13.08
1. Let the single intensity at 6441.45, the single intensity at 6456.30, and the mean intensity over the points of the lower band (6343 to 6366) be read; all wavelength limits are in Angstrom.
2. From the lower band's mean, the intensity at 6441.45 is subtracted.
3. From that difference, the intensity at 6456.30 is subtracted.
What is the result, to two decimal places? -13.01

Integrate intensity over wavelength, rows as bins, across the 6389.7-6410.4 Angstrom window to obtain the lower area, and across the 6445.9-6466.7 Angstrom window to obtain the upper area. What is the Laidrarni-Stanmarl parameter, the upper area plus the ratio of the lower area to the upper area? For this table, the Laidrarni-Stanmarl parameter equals 275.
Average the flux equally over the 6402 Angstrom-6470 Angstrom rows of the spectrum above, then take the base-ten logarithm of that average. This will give 1.12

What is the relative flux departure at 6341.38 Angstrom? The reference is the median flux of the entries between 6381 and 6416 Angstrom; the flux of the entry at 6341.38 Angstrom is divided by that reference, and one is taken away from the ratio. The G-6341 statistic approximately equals 0.017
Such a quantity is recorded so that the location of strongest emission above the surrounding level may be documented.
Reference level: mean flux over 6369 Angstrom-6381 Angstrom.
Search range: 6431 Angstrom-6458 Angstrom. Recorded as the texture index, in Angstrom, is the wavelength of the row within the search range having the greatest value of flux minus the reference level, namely 6447.38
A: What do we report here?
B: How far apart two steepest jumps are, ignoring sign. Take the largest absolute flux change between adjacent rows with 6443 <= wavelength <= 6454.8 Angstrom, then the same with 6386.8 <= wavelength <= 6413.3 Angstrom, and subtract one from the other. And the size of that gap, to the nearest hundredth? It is 0.21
